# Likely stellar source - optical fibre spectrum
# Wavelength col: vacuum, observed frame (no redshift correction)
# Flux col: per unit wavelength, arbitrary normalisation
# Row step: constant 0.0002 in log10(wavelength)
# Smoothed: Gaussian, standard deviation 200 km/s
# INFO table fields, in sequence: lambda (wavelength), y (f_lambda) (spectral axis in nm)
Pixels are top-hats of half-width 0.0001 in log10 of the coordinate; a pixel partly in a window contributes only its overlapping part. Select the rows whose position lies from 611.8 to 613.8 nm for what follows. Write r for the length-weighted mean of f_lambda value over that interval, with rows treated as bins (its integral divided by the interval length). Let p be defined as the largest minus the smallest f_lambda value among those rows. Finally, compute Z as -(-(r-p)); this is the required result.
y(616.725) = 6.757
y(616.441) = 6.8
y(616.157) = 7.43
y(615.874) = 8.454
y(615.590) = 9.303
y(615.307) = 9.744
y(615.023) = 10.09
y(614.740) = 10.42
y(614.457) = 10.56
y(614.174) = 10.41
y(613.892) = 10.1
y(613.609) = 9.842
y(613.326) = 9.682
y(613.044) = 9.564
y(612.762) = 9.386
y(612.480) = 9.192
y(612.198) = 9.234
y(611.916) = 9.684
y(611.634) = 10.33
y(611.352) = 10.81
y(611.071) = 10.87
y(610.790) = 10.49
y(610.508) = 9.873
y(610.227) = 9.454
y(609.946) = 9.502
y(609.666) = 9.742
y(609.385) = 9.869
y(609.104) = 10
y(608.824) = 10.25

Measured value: 8.9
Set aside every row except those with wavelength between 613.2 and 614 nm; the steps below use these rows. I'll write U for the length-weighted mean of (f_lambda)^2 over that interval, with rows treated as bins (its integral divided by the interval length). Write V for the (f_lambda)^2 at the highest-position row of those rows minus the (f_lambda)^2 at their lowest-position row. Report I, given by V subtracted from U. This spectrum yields 89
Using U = 97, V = 8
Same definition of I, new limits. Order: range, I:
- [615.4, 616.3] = 104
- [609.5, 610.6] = 90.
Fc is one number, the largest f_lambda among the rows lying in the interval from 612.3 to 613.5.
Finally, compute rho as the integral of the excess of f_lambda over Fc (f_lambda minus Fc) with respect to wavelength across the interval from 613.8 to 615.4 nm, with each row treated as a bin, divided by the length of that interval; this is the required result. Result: 0.6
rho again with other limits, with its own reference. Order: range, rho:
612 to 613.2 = -0.3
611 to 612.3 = 0.5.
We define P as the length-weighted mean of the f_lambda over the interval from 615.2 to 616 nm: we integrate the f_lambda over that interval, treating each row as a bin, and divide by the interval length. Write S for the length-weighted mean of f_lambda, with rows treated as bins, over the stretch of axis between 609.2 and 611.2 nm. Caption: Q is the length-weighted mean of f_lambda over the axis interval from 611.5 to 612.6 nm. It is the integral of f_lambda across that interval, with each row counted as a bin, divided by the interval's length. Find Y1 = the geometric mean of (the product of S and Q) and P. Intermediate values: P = 9.2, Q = 9.6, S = 10.0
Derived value 29.6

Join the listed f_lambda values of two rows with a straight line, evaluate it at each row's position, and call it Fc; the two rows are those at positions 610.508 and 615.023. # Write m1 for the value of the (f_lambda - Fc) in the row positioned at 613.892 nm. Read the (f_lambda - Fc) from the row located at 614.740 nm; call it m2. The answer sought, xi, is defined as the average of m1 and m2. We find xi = 0.2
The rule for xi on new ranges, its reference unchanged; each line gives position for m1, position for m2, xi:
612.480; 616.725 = -2.1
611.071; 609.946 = 0.3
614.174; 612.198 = -0.2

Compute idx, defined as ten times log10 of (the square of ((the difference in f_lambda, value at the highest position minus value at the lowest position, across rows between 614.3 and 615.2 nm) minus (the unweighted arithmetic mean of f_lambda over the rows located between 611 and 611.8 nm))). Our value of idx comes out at 20.9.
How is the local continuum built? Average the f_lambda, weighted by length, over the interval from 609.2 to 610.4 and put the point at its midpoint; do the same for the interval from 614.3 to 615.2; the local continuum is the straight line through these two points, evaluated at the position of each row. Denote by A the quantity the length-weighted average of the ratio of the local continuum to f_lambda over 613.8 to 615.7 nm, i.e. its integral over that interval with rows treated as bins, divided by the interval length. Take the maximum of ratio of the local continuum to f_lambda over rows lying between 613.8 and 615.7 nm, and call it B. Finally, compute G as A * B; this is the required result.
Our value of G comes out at 1.15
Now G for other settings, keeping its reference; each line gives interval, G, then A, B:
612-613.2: 1.17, 1.07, 1.09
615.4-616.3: 1.77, 1.25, 1.42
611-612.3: 1.06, 0.98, 1.08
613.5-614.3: 1.04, 1.01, 1.03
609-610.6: 1.02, 0.99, 1.03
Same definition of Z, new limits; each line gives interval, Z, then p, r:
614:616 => 7.8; 2.11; 9.9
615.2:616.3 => 6.4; 2.31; 8.7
